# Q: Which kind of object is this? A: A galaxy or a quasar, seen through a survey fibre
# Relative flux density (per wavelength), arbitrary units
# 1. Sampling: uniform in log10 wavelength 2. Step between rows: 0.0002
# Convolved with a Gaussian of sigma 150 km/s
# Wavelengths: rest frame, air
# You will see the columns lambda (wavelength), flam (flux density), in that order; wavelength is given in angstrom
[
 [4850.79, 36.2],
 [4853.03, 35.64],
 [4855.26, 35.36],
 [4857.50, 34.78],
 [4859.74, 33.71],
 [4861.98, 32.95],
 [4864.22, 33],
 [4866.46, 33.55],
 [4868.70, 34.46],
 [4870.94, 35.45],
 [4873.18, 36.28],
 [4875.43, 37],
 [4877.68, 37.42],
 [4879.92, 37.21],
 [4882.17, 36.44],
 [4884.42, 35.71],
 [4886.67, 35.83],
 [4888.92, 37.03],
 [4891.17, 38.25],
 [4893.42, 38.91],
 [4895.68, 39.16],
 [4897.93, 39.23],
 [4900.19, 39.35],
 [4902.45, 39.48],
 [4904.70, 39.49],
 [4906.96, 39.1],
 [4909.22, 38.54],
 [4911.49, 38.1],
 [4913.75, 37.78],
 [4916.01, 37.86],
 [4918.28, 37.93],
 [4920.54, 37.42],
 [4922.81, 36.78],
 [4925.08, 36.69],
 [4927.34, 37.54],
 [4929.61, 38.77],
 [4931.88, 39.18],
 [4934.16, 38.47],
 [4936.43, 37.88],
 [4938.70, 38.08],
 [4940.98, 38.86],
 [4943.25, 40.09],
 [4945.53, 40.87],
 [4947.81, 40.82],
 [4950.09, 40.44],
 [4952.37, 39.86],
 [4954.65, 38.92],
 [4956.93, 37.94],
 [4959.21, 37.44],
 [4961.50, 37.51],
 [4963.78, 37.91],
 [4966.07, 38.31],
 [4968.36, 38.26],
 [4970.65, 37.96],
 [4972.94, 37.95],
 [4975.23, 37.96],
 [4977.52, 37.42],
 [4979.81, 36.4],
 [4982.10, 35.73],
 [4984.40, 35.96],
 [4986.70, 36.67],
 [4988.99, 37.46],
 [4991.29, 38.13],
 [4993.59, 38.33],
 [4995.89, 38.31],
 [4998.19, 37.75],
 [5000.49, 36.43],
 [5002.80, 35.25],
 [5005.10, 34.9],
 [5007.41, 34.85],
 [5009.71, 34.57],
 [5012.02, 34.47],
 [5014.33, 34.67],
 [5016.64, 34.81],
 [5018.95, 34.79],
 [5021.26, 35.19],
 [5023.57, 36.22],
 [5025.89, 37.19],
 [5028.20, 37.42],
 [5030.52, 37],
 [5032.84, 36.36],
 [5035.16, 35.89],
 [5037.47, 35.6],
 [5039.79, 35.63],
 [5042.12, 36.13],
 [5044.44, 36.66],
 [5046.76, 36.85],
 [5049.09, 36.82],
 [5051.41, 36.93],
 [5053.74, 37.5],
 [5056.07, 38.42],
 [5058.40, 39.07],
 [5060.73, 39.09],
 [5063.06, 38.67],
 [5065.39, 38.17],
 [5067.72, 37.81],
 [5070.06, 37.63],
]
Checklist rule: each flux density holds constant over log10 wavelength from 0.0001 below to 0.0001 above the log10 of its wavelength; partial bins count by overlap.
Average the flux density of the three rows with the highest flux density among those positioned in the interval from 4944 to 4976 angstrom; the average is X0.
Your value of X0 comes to 40.7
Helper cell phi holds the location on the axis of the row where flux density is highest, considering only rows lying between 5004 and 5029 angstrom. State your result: 5028.20 angstrom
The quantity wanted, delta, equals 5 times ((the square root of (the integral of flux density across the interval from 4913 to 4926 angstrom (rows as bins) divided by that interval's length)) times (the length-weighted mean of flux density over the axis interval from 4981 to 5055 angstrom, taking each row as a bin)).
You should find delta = 1109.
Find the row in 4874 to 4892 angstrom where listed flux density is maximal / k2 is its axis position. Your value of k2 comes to 4891.17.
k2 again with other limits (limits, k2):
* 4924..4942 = 4931.88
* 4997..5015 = 4998.19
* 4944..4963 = 4945.53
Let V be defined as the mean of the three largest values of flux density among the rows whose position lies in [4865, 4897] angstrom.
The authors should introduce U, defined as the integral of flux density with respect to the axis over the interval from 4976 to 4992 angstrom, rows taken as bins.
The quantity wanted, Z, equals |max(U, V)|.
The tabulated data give 589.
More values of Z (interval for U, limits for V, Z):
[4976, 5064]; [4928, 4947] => 3218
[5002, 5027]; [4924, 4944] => 879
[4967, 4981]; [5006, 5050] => 527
